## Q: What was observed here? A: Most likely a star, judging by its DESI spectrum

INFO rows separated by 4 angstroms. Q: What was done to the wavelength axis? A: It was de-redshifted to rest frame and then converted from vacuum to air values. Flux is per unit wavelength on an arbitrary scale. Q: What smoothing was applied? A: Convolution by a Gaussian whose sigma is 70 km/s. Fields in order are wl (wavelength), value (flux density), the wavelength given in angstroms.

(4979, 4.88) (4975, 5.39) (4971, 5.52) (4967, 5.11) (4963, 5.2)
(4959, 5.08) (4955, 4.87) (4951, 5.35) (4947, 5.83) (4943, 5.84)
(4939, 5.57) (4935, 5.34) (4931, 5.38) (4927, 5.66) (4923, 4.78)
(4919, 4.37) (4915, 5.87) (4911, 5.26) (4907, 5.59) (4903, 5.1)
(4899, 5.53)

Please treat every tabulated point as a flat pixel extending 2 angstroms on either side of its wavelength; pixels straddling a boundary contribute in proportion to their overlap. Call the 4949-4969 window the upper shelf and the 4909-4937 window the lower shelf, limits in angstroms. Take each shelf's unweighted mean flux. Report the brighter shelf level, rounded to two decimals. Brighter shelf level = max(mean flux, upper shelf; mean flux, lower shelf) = 5.24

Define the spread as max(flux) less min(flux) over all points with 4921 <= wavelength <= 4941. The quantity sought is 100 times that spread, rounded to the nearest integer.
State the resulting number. 88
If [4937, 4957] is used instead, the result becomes 97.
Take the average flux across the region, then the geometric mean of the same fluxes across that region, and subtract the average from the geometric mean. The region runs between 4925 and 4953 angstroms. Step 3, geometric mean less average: -0.0037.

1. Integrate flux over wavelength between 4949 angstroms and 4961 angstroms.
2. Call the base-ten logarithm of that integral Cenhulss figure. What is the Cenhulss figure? 1.787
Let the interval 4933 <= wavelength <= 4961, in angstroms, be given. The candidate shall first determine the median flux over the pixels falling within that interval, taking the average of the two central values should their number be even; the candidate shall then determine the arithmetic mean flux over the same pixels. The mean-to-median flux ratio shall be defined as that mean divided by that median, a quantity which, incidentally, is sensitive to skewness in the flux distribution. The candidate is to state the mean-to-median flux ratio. 1.01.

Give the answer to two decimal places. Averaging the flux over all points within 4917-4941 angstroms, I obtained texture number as 5.18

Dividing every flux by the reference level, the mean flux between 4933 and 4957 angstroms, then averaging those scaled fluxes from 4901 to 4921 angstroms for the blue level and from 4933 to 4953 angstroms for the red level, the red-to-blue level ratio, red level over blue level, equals 1.07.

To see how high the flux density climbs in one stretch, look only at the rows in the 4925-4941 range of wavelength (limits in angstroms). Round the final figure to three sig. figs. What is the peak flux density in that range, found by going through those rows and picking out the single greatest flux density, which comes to 5.66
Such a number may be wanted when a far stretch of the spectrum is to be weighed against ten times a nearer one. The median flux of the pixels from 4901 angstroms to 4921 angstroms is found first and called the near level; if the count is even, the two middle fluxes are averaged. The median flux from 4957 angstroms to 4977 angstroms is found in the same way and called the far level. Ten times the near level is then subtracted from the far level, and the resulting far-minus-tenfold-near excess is -47.4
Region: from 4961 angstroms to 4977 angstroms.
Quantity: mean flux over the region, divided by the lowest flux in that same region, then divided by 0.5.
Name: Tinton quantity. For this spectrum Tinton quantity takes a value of 2.08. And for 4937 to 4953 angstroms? 2.11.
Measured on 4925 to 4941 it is 2.06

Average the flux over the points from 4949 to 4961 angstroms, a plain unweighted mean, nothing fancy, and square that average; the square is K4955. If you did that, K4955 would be 26.0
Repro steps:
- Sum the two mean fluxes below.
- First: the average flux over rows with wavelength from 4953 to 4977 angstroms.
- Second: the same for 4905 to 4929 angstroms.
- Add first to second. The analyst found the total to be 10.45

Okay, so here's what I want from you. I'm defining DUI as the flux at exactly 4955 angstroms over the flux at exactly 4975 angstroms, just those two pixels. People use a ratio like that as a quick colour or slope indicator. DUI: 0.90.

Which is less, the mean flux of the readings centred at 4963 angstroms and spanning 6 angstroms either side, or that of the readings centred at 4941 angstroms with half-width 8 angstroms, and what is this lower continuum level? 5.13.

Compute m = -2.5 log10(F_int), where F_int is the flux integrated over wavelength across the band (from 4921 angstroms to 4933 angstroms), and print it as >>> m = -4.50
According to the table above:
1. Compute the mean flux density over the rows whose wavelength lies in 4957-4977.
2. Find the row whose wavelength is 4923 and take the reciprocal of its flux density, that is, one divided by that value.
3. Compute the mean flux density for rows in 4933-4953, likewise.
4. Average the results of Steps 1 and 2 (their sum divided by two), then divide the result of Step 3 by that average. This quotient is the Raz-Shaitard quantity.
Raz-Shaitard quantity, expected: 2.04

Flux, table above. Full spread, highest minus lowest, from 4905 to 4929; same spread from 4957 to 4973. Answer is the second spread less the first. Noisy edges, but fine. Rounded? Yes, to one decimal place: -1.1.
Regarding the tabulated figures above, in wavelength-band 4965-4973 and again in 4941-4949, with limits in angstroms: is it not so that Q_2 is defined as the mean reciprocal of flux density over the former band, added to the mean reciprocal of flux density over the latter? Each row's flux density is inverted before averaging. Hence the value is 0.360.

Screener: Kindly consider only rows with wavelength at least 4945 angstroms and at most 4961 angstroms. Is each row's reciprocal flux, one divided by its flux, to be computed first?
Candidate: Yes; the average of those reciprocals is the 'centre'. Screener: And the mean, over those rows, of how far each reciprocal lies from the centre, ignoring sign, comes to 0.011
